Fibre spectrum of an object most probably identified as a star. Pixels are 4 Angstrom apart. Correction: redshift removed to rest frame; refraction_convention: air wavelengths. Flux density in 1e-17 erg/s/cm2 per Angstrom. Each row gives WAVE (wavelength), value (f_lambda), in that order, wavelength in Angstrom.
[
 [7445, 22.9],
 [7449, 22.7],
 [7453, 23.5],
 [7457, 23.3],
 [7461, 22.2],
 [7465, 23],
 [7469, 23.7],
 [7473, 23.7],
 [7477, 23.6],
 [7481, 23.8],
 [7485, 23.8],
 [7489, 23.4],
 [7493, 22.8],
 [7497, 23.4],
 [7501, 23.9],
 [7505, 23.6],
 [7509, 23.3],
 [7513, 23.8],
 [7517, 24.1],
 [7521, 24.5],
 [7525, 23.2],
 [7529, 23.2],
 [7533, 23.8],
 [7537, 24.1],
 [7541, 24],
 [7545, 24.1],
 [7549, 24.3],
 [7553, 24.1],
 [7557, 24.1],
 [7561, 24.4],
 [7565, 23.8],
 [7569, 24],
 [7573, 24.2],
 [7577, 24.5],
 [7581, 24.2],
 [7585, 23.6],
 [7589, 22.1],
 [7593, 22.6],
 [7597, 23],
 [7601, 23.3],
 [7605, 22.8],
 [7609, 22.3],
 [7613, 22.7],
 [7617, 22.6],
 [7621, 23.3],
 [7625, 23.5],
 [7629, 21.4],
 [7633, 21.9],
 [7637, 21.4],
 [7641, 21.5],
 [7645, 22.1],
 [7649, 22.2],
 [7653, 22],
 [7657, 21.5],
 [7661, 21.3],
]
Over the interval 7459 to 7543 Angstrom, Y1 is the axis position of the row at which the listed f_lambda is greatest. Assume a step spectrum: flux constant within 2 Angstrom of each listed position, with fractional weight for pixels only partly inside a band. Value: 7521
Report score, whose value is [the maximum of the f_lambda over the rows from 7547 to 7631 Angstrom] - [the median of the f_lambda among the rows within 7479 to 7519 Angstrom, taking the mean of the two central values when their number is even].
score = 0.8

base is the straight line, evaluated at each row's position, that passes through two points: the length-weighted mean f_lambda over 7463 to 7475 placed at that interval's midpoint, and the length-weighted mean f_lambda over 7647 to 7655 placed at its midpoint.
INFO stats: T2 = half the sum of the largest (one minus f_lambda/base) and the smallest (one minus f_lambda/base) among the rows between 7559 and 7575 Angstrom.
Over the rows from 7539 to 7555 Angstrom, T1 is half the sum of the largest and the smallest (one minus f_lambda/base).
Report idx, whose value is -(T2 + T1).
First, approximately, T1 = -0.055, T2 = -0.059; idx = 0.114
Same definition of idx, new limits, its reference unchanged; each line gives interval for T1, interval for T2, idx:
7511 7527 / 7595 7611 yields 0.050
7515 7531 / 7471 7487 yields 0.048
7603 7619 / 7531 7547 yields 0.049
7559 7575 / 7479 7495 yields 0.058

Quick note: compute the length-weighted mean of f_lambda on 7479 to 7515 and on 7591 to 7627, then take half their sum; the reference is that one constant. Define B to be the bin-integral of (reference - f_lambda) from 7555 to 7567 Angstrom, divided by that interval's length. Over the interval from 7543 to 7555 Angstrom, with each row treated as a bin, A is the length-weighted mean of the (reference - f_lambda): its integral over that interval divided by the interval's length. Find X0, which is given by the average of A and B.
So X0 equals -0.9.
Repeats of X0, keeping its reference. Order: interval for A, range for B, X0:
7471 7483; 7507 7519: -0.5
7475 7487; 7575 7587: -0.7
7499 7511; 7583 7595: 0.0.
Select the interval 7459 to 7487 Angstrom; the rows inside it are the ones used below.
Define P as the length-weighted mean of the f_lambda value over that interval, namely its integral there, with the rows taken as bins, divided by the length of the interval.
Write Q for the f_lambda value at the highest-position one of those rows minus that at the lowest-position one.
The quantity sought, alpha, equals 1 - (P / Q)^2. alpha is -213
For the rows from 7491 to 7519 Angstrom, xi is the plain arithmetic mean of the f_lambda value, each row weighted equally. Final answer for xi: 23.56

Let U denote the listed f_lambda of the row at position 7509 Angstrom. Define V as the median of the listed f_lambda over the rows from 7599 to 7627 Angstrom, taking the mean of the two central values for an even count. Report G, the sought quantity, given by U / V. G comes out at 1.02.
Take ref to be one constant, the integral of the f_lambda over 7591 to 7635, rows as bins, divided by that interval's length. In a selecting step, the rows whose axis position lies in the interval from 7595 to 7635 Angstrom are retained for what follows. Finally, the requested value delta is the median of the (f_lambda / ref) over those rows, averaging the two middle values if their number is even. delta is 1.00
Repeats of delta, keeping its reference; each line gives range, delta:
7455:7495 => 1.04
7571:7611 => 1.02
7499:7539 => 1.05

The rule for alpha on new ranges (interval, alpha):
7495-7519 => -1144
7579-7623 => -650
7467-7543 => -6223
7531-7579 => -1186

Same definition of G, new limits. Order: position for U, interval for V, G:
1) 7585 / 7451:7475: 1.01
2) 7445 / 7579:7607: 1.00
